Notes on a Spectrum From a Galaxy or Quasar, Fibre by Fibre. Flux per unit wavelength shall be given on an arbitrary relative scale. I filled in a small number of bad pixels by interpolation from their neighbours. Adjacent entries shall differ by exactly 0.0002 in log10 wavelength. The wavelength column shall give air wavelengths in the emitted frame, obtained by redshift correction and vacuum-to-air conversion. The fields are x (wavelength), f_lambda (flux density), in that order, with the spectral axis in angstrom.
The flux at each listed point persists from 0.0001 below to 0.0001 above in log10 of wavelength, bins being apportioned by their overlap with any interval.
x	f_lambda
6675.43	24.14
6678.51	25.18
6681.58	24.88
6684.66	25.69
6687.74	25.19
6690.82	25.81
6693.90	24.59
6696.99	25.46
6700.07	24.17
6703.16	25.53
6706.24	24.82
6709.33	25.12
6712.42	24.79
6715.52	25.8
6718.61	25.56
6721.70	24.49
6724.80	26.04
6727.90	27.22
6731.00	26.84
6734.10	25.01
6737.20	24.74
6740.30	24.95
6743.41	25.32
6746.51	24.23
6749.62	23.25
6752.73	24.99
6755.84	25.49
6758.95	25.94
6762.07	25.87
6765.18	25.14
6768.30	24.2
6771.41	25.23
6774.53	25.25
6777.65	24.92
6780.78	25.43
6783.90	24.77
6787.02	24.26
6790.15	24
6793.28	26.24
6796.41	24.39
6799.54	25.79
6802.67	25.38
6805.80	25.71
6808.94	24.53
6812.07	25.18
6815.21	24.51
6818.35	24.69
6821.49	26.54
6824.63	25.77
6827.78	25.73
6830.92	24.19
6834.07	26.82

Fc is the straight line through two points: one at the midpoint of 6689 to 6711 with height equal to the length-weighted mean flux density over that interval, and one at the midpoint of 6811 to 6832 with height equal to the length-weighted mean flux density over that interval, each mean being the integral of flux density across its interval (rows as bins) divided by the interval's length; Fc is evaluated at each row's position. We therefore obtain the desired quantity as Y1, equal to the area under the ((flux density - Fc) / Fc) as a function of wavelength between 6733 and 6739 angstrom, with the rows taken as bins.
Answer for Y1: -0.06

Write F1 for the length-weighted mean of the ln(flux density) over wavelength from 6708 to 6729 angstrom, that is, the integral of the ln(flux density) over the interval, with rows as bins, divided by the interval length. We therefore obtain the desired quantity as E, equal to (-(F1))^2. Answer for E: 10.5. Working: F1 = 3.24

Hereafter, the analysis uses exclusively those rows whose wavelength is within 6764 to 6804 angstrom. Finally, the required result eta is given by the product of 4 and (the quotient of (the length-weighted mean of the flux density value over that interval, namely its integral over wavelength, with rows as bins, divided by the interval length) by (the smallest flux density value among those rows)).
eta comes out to 4.166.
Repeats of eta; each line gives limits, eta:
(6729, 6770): 4.319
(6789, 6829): 4.212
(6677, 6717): 4.163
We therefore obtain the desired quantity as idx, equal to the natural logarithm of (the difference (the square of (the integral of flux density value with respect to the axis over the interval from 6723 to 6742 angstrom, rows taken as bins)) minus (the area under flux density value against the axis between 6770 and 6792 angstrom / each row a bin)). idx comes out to 12.4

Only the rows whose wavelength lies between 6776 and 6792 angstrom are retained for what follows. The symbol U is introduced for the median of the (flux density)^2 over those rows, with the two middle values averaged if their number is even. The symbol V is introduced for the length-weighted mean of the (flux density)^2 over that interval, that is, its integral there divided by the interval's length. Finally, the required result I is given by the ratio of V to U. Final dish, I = 1.00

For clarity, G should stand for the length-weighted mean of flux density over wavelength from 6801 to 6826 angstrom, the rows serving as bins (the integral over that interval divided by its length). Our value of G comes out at 25.3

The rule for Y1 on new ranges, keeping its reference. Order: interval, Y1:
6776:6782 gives -0.01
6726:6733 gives 0.48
